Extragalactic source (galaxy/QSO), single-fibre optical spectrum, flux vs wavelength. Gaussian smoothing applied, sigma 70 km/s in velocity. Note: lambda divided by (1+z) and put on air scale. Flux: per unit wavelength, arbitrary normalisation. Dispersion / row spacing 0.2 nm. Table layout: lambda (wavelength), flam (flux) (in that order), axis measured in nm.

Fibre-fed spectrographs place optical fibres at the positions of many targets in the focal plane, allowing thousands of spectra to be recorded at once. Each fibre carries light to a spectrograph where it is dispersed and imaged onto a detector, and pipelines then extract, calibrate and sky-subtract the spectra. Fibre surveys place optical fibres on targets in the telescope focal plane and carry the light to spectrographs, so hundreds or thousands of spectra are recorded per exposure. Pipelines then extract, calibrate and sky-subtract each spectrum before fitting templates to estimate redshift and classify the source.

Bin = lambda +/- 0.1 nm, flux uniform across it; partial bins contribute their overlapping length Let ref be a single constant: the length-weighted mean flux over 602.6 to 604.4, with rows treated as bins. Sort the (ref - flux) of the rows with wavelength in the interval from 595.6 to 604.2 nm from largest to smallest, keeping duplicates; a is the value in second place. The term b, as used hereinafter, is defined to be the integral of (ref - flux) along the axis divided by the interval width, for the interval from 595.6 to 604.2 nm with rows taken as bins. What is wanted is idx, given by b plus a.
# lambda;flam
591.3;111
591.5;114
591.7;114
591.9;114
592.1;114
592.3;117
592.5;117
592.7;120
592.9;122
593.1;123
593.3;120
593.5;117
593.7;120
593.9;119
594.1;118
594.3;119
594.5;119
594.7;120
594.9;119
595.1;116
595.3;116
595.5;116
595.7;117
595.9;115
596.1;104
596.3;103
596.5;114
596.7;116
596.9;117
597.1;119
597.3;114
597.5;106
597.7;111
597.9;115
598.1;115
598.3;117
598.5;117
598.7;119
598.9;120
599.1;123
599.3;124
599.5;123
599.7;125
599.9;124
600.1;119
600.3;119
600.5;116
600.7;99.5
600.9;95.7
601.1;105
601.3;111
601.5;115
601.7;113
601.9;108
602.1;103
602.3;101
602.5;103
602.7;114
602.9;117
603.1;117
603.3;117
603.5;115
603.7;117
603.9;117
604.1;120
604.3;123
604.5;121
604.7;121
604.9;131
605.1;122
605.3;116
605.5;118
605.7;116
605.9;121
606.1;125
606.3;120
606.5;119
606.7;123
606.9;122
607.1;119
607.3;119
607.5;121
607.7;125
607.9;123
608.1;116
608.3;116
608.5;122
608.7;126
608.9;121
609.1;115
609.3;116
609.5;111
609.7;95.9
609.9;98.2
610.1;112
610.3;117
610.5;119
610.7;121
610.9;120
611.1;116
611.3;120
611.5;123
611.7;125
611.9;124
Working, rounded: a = 18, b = 3.5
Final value 21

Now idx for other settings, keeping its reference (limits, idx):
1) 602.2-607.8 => 13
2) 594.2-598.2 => 16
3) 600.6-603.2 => 28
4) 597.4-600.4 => 5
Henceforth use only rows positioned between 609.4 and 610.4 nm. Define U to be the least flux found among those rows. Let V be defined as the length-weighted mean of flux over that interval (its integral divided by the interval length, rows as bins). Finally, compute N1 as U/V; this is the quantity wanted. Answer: 0.898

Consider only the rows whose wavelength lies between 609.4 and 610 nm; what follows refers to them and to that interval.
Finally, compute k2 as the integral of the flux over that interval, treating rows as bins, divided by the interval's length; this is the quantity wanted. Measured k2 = 101.7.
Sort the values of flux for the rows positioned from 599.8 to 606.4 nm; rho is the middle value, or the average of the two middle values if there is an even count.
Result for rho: 117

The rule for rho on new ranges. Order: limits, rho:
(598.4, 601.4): 119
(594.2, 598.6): 116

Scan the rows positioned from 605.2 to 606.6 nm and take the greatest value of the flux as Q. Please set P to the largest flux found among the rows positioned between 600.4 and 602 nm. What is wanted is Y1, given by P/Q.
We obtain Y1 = 0.93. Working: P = 116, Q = 125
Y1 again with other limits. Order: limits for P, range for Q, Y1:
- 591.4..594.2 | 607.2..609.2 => 0.98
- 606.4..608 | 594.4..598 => 1.04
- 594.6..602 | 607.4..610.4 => 0.99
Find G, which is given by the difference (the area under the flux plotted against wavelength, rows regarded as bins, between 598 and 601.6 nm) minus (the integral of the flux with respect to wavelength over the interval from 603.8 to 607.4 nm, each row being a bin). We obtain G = -17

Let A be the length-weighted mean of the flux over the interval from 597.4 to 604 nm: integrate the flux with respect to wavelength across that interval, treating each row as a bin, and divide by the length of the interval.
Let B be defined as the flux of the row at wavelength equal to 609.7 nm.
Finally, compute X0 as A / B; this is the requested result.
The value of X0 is 1.19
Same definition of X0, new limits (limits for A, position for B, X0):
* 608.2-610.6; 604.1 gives 0.95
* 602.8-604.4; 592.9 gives 0.97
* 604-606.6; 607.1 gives 1.02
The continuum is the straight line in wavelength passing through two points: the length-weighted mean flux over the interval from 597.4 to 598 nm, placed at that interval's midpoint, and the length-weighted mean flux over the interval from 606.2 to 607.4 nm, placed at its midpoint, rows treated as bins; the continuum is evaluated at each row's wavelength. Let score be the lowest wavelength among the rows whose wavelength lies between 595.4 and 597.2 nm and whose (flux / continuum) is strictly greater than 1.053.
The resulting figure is 595.5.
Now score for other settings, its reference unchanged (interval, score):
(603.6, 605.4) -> 604.9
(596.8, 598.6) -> 596.9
